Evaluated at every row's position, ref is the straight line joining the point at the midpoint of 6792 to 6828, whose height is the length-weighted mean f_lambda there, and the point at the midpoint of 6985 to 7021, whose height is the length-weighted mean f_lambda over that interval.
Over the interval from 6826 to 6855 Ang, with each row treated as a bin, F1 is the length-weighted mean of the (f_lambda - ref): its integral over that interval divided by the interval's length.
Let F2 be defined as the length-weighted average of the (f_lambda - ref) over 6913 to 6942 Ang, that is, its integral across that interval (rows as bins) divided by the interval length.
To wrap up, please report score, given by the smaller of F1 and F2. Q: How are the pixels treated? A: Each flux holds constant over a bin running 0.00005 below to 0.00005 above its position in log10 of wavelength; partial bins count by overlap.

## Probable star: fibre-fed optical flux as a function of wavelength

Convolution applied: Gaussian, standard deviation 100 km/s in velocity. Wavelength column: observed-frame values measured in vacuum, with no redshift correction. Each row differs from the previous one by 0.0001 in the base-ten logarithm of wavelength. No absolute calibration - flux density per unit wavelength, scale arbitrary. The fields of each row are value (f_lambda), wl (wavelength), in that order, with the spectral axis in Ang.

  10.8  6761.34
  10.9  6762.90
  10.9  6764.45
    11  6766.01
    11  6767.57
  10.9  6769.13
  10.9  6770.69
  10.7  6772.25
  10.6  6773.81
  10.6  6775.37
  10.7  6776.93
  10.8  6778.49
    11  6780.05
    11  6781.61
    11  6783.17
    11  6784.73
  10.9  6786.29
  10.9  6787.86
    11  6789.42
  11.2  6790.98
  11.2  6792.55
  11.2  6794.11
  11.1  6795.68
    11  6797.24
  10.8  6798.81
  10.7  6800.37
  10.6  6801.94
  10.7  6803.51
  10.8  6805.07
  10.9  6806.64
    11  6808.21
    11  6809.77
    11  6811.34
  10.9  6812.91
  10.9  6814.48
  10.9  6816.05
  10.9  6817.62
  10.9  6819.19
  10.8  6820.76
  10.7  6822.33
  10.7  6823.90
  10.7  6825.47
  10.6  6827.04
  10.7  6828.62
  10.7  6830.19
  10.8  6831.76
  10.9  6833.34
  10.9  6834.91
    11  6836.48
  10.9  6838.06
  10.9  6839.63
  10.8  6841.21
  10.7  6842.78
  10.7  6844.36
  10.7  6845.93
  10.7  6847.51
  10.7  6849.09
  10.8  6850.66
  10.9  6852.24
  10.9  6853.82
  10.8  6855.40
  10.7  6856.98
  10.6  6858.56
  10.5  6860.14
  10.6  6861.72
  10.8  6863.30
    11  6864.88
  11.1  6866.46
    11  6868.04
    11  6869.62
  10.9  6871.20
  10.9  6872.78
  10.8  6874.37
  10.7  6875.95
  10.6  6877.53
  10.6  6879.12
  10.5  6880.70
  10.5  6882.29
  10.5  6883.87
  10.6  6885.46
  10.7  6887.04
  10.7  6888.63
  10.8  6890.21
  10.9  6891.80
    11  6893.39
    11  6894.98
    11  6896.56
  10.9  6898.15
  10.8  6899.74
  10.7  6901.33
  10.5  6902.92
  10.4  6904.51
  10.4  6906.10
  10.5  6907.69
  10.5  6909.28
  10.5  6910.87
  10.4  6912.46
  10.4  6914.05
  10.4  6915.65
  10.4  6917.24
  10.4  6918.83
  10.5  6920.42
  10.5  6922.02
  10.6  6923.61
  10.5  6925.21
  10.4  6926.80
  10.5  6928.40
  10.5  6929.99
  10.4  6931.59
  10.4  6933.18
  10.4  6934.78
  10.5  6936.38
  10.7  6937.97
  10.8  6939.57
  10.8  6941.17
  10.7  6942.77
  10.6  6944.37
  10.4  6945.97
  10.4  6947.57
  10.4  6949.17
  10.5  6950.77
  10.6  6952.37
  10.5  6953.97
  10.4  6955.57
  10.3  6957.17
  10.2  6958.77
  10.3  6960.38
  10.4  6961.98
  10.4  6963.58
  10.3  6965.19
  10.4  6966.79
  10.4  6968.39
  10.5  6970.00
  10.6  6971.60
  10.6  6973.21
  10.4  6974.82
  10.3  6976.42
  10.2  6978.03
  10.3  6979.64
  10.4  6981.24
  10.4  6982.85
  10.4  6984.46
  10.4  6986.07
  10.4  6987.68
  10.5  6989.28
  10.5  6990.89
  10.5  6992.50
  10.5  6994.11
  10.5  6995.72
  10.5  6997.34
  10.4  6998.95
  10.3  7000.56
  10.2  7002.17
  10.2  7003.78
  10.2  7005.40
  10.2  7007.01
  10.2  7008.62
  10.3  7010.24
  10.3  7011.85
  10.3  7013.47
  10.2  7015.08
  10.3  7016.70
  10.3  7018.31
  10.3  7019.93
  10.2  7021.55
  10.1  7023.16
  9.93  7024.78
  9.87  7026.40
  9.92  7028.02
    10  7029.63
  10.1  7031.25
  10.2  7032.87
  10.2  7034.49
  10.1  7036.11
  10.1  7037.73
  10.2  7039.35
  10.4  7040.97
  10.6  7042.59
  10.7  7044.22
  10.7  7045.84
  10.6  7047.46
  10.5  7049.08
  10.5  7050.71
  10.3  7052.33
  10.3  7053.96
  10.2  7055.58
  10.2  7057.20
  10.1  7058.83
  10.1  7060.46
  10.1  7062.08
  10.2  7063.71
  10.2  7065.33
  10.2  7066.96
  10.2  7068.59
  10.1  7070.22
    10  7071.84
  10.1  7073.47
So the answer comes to -0.041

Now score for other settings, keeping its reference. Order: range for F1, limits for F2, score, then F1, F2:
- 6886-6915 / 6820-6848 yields -0.028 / 0.05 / -0.028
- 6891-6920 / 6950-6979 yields -0.040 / 0.01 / -0.040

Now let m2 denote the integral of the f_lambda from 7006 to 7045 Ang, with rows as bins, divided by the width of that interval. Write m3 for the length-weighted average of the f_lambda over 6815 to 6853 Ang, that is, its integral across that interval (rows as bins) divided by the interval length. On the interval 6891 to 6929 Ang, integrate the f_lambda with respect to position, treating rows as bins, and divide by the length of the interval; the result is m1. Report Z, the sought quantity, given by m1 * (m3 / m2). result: 11.2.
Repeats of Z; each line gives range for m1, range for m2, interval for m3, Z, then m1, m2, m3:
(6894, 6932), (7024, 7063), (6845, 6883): 11.1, 10.5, 10.2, 10.8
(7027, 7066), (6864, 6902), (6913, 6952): 10.0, 10.3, 10.8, 10.5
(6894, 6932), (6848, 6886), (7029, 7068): 10.1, 10.5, 10.7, 10.3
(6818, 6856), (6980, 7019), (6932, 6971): 10.9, 10.8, 10.4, 10.5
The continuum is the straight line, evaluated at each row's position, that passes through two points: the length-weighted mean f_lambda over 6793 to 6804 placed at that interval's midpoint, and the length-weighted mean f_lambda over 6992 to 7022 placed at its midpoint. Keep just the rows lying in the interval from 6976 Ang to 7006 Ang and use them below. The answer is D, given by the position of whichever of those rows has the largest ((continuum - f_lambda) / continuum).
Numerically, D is 6978.03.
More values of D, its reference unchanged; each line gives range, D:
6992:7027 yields 7026.40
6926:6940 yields 6926.80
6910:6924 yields 6912.46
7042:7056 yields 7055.58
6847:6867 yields 6860.14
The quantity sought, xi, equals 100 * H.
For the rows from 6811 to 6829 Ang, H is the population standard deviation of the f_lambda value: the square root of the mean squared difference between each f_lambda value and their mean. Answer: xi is 11.9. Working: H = 0.119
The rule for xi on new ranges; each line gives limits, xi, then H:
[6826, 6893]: 15.4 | 0.154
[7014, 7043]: 17.5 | 0.175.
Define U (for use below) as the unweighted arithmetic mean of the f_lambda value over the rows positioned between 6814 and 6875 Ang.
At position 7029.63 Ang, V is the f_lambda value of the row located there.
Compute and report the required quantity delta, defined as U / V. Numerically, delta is 1.08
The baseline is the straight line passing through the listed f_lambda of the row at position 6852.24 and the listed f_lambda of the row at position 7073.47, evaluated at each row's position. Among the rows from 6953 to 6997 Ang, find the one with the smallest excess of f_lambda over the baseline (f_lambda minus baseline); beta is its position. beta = 6958.77 Ang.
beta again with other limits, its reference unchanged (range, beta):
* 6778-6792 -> 6778.49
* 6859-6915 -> 6860.14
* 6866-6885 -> 6880.70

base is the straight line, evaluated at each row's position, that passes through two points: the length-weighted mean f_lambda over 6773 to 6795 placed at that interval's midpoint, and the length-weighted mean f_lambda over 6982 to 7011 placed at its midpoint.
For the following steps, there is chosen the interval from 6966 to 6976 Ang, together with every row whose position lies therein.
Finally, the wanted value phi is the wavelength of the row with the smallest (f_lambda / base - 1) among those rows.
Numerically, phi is 6966.79 Ang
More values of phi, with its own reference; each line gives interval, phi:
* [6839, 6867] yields 6860.14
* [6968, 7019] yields 6978.03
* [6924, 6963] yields 6958.77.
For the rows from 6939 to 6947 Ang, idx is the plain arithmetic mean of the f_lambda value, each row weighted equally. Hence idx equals 10.7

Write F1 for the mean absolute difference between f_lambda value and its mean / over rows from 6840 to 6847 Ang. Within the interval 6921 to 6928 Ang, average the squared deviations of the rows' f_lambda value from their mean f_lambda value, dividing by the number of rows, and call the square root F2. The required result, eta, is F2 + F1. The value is 0.11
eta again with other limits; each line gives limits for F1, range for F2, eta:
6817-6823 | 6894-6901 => 0.16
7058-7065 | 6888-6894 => 0.15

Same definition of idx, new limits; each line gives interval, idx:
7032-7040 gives 10.2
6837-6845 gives 10.8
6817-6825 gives 10.8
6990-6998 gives 10.5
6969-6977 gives 10.5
